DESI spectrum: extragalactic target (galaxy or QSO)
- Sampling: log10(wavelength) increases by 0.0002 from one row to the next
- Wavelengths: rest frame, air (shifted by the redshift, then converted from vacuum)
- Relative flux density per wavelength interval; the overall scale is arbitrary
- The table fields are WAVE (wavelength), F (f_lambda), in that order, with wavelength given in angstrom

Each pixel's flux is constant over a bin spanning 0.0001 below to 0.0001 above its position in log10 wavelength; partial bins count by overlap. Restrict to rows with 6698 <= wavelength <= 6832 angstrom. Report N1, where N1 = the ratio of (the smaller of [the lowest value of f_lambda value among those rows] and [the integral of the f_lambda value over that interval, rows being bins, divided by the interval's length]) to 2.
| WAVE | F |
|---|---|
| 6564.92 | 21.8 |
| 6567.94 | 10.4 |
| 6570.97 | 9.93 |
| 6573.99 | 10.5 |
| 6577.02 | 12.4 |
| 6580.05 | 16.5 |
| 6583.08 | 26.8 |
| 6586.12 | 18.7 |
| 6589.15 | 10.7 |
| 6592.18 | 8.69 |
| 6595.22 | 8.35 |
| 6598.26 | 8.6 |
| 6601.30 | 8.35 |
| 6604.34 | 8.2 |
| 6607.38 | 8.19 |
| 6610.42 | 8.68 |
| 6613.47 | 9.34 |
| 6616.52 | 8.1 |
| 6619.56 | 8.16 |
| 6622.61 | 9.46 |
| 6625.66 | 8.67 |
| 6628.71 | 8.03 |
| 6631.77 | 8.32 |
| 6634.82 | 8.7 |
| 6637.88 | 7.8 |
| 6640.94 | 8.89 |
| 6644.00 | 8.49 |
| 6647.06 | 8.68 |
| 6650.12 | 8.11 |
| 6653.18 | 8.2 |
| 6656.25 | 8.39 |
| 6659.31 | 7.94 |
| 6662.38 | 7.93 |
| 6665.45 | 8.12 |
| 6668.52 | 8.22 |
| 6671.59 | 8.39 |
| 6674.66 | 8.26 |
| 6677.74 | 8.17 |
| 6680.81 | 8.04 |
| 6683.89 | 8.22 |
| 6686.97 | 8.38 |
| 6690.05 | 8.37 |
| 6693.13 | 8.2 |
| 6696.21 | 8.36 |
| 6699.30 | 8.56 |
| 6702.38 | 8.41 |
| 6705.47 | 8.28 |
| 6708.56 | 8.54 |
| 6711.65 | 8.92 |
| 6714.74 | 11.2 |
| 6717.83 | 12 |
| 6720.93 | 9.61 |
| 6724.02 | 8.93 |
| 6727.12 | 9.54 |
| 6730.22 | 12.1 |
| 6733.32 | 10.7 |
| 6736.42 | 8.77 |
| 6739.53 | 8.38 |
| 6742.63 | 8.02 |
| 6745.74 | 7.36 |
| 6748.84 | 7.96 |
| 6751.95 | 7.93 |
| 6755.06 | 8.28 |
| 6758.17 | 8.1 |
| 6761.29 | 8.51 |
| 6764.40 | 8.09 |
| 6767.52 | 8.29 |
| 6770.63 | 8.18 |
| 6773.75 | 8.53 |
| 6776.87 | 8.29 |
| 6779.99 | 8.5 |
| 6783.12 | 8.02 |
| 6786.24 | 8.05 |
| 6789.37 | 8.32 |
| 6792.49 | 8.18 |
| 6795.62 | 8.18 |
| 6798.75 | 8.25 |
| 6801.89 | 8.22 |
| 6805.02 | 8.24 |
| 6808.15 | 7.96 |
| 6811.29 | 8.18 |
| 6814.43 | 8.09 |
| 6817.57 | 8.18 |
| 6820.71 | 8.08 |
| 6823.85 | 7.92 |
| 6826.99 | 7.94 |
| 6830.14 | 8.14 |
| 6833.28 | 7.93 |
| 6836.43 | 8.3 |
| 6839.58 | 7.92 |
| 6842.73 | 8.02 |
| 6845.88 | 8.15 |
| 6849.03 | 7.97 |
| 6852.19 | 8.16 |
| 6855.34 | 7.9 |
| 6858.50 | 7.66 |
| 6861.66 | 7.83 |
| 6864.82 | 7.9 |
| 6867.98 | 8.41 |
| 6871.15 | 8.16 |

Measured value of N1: 3.68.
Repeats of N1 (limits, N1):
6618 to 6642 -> 3.90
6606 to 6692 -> 3.90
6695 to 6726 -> 4.14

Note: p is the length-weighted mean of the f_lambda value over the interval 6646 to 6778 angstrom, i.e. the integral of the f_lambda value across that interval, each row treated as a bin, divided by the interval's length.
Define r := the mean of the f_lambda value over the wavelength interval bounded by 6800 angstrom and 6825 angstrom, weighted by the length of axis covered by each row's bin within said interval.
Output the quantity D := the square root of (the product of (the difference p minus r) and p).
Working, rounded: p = 8.6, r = 8.11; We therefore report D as 2.1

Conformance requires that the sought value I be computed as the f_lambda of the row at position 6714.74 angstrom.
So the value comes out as 11.2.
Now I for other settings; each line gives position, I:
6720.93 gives 9.61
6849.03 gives 7.97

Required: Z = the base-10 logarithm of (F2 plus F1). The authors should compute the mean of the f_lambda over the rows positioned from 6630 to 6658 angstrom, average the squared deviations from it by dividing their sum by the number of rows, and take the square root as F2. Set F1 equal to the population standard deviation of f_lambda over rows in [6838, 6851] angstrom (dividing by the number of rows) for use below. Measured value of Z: -0.39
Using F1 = 0.1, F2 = 0.32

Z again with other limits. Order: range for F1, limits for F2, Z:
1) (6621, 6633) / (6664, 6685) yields -0.20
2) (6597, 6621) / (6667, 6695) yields -0.30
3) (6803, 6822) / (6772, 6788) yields -0.51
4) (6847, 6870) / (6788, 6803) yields -0.56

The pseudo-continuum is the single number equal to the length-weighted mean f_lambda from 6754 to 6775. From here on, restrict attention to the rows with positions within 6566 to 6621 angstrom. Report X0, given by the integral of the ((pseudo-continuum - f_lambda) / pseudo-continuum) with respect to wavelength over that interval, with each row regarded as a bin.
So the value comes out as -20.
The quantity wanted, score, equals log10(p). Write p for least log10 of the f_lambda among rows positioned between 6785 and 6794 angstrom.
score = -0.0430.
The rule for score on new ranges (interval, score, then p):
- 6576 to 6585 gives 0.0388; 1.09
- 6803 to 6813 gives -0.0453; 0.90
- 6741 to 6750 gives -0.0620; 0.87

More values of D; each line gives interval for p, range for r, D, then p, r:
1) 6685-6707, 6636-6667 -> 0.9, 8.4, 8.26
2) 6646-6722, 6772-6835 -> 2.0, 8.6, 8.16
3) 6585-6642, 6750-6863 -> 3.0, 9.1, 8.12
